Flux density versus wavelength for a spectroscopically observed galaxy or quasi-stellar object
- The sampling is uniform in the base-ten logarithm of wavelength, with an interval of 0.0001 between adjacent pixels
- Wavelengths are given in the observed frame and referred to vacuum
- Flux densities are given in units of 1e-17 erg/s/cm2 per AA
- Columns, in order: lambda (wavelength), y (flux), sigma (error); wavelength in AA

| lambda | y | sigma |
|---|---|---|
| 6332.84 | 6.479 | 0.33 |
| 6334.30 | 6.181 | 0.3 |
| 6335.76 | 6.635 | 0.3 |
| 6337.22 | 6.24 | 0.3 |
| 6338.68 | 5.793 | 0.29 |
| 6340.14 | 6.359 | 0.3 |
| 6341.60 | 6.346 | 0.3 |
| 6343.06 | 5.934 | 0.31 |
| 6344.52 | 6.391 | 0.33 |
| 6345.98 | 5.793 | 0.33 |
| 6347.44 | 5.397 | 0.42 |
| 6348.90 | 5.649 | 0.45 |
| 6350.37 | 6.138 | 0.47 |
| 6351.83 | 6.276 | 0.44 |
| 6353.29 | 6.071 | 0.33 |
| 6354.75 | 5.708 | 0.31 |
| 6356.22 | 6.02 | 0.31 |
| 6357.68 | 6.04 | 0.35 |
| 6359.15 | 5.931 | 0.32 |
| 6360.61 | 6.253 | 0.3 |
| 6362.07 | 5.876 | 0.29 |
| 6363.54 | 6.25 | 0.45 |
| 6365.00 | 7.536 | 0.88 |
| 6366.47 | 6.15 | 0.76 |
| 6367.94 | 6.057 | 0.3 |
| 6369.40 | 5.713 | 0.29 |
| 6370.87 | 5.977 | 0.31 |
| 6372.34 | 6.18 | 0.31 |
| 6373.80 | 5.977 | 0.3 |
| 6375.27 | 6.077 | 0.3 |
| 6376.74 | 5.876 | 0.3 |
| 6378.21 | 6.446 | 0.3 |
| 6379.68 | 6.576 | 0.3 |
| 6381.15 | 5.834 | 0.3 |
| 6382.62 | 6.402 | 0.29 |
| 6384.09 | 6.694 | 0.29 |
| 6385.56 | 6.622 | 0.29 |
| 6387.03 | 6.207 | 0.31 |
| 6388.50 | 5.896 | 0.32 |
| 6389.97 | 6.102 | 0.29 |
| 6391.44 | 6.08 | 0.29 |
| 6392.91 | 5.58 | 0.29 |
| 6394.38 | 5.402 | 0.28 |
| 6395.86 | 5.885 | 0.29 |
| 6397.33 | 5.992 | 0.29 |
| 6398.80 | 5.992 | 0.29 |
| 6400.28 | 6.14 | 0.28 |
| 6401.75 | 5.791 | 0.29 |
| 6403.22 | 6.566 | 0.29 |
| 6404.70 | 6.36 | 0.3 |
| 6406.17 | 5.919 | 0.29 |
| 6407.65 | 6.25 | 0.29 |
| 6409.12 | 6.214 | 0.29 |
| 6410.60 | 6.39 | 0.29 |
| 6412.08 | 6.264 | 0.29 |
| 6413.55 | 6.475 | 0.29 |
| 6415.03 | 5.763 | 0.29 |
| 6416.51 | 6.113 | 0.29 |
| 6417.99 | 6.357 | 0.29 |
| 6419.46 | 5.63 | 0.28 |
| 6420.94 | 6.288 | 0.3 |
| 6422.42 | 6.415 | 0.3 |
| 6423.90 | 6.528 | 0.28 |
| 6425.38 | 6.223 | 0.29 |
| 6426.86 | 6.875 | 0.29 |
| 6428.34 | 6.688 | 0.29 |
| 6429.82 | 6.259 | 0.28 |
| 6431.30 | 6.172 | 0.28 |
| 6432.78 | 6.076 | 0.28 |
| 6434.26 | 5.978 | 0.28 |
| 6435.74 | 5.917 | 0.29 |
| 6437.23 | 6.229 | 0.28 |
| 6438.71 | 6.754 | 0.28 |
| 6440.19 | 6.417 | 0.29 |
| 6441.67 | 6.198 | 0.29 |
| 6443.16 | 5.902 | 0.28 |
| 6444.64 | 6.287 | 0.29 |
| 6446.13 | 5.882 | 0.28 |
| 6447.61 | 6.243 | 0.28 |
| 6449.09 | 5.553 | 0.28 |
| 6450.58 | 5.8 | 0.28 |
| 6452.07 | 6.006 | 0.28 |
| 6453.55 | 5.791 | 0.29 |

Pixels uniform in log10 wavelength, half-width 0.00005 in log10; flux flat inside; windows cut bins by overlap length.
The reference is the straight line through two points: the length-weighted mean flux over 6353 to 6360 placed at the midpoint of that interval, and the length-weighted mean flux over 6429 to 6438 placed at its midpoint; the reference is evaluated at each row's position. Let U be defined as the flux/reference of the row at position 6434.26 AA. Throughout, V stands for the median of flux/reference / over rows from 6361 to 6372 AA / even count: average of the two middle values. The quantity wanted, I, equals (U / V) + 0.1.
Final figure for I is 1.06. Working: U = 0.98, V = 1.01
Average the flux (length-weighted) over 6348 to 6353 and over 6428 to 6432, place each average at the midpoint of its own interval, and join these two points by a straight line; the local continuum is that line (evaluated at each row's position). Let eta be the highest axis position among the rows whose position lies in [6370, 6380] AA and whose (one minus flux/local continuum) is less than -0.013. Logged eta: 6379.68 AA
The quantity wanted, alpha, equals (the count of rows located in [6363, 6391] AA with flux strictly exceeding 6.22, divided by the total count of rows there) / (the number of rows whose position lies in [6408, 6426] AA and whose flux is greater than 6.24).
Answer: 0.05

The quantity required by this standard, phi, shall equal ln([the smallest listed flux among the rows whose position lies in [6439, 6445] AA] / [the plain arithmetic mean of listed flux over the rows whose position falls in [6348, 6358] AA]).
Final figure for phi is -0.01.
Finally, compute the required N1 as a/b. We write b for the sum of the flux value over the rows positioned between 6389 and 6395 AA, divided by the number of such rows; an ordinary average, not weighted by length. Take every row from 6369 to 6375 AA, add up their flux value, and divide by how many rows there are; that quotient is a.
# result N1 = 1.03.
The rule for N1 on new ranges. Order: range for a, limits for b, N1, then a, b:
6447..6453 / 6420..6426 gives 0.93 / 5.90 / 6.4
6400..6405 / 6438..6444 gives 0.98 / 6.21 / 6.3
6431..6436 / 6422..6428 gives 0.93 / 6.04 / 6.5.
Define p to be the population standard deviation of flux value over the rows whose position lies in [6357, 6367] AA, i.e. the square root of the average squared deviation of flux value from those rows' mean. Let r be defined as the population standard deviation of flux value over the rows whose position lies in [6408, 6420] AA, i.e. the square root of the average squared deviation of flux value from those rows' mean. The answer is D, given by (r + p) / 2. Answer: 0.405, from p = 0.526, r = 0.28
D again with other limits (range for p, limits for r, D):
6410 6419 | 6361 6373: 0.380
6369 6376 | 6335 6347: 0.223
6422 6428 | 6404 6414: 0.201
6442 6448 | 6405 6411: 0.179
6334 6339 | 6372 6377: 0.206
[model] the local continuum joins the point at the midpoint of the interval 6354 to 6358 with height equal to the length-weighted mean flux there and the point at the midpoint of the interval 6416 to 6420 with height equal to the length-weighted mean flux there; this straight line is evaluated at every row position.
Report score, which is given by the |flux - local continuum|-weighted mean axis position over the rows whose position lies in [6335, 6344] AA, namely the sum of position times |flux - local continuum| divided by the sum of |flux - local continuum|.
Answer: 6338.5 AA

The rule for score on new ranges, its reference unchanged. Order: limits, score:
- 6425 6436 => 6428.8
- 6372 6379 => 6376.2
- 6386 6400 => 6392.5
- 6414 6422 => 6418.3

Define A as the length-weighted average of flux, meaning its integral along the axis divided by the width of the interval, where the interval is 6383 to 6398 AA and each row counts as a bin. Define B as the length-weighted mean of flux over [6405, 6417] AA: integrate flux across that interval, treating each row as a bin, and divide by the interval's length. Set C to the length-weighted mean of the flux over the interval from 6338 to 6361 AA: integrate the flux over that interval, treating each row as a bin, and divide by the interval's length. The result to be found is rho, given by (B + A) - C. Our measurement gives 6.23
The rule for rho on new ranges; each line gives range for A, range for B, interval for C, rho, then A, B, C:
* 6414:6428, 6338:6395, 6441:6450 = 6.35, 6.26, 6.09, 6.00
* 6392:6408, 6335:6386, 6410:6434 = 5.85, 5.98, 6.15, 6.28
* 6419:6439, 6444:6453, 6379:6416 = 6.10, 6.28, 5.95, 6.14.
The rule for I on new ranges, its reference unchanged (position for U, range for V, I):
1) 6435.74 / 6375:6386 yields 1.00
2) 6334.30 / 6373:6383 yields 1.13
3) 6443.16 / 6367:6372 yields 1.06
